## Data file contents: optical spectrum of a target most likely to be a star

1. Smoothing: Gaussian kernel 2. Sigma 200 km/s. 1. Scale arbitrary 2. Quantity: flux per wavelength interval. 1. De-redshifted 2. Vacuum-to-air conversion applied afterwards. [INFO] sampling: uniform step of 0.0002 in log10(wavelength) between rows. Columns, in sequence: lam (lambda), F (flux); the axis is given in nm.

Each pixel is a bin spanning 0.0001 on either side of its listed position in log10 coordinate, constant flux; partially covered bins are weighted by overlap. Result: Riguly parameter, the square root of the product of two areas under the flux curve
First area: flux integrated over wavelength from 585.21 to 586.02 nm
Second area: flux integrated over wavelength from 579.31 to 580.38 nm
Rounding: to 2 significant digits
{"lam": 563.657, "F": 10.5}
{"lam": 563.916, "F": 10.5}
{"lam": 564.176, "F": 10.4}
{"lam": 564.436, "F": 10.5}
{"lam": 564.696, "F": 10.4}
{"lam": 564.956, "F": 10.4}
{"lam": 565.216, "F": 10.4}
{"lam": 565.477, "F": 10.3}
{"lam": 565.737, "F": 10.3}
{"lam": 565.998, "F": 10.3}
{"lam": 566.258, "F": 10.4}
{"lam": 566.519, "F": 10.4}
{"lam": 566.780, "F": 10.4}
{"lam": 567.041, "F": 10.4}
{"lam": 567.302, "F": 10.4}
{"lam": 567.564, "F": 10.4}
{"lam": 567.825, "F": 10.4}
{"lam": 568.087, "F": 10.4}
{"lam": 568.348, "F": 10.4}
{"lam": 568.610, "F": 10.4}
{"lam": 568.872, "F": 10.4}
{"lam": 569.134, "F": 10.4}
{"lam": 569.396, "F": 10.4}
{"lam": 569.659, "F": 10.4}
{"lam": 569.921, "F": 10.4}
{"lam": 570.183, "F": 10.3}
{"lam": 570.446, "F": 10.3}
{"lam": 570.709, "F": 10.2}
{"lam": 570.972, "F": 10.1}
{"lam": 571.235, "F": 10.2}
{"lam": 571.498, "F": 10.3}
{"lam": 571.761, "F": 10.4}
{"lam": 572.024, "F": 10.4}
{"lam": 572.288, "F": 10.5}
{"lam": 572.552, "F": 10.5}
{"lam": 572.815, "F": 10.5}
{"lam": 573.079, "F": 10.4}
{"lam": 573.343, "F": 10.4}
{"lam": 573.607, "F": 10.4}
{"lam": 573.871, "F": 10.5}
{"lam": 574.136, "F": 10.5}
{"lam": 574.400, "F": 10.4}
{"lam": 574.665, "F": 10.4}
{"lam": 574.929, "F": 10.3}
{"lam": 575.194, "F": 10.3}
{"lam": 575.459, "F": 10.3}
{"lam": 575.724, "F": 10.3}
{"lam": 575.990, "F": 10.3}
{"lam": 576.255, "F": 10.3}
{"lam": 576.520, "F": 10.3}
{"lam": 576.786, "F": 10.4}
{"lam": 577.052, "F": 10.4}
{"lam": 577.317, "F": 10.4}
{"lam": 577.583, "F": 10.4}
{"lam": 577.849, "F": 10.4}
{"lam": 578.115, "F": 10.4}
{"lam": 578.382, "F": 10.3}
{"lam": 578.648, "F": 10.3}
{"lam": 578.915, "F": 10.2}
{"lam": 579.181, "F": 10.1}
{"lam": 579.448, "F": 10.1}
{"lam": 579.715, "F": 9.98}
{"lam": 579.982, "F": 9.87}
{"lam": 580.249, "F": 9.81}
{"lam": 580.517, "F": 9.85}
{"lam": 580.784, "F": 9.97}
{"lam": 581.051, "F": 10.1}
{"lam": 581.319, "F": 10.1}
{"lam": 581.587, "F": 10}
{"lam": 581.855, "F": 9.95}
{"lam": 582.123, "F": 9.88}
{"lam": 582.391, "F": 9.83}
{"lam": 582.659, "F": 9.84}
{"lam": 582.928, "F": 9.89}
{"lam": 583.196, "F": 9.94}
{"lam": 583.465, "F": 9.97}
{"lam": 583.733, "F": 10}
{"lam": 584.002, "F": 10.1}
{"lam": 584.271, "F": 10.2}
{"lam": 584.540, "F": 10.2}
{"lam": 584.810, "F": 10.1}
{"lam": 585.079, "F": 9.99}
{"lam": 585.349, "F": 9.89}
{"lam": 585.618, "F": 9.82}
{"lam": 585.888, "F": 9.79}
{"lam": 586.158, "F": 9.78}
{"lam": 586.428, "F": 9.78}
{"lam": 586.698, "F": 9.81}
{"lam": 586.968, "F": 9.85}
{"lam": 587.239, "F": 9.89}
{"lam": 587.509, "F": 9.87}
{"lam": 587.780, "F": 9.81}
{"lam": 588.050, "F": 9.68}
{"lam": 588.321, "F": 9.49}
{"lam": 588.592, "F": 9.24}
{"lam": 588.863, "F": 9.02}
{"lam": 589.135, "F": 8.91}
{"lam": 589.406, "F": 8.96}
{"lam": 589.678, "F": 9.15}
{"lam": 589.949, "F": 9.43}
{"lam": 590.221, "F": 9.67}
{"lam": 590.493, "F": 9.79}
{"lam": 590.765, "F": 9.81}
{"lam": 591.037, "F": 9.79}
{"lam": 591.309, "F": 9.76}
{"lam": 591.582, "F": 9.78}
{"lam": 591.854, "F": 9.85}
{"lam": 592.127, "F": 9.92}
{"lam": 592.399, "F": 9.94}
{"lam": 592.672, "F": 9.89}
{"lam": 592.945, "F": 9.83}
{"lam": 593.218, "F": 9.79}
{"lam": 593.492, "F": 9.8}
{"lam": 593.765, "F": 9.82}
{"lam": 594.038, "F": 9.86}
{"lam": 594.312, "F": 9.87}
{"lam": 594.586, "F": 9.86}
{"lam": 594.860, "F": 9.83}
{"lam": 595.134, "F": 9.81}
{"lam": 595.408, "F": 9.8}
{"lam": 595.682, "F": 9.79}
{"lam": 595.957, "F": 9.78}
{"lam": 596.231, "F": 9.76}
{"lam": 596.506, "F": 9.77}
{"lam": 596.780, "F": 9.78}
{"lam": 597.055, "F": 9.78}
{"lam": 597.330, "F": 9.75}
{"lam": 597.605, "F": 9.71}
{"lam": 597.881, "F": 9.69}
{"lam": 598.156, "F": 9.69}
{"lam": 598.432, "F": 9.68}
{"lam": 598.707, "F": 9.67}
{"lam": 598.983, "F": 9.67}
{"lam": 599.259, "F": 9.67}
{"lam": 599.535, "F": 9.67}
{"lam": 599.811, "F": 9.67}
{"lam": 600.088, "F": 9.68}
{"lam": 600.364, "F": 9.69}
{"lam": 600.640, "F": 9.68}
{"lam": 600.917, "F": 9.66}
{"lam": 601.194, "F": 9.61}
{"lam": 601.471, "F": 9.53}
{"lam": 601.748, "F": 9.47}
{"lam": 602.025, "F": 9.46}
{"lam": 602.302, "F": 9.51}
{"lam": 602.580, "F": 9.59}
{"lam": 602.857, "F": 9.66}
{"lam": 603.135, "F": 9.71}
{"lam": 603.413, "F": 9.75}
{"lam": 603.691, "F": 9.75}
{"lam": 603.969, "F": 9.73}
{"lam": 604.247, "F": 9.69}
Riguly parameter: 9.2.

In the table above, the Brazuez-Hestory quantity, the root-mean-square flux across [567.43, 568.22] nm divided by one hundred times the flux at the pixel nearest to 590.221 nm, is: 0.0108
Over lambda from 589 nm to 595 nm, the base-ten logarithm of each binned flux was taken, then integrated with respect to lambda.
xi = 6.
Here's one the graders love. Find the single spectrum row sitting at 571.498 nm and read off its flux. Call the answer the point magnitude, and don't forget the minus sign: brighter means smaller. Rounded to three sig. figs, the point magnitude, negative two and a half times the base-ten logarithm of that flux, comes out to -2.53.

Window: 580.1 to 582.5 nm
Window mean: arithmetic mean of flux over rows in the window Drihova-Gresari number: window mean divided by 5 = 1.99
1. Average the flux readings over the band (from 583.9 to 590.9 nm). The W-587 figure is 9.7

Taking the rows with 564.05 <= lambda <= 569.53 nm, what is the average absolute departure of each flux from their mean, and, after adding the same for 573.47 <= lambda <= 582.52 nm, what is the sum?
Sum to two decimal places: 0.21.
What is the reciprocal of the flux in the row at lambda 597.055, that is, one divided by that 0.1022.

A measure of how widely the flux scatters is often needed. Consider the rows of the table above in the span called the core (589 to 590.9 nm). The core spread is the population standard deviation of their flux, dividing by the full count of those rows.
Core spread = 0.36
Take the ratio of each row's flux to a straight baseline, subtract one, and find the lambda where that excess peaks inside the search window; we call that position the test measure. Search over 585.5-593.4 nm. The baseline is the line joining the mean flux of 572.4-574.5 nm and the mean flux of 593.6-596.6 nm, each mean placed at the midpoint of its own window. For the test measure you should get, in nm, 592.399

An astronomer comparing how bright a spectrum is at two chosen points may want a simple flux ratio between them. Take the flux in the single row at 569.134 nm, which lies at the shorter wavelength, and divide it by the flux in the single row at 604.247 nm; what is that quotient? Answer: 1.07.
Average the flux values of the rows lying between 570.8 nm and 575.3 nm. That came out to 10.4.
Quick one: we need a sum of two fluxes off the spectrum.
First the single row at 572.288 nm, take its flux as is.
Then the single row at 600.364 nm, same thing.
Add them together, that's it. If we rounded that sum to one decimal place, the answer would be 20.2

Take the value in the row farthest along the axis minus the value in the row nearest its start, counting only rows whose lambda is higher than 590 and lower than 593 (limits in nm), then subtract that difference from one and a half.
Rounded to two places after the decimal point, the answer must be 1.34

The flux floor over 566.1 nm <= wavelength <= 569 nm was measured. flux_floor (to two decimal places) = 10.40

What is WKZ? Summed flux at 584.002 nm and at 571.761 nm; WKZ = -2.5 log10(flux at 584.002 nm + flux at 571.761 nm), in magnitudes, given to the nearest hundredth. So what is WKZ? -3.28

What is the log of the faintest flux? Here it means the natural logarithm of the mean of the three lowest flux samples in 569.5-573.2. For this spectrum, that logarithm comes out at 2.32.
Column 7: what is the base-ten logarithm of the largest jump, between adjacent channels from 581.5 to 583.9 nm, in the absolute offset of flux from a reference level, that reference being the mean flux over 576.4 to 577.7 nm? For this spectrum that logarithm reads -1.15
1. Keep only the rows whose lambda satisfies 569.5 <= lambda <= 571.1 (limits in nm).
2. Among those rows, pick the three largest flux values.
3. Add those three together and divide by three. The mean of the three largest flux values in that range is 10.4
